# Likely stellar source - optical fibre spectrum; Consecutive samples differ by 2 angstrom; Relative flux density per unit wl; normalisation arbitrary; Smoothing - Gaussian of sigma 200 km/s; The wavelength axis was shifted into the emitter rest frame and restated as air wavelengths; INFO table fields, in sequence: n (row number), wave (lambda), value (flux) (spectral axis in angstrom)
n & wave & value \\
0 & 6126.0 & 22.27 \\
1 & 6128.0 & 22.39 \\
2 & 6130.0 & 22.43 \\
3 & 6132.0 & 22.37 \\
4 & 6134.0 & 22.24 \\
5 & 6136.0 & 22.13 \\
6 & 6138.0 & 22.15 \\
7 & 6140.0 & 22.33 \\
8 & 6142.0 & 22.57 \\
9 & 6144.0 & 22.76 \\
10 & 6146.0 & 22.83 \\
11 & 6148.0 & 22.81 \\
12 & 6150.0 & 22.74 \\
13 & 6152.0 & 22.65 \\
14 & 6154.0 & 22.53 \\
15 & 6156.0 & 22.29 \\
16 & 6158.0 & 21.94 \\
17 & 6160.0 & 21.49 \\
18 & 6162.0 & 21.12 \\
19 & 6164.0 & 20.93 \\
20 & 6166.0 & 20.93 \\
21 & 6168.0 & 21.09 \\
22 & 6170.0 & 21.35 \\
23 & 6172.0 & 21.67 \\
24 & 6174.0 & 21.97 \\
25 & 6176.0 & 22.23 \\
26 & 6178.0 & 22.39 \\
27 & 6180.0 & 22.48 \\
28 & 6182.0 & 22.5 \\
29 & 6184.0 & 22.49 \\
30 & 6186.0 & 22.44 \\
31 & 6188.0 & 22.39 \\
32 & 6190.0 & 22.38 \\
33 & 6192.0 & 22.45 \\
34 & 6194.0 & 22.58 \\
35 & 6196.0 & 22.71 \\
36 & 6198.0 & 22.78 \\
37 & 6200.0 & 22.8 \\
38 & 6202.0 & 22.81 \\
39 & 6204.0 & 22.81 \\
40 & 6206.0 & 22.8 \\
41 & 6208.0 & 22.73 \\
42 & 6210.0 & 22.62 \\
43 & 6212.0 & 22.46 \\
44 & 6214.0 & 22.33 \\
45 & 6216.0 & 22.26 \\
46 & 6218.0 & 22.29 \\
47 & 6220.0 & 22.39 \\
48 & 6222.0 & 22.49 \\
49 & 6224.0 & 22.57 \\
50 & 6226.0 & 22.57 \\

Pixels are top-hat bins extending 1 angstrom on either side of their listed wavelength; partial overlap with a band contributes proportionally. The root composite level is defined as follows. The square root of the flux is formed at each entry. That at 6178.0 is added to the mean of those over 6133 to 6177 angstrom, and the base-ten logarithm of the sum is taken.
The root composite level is 0.974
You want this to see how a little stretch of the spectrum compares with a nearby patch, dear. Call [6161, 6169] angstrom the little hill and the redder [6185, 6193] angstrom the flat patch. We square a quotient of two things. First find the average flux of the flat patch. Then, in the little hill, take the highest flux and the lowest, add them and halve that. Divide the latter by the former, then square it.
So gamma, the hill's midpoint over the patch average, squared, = 0.88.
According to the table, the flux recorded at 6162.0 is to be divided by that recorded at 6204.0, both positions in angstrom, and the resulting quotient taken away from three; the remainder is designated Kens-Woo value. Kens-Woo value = 2.07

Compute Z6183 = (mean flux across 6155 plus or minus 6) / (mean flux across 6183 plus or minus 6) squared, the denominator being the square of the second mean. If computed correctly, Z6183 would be 0.0442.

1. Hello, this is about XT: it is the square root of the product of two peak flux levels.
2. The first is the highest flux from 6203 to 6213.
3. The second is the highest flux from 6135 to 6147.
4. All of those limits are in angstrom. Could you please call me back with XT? 22.82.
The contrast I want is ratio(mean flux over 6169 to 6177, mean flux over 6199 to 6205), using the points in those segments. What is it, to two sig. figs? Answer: 0.96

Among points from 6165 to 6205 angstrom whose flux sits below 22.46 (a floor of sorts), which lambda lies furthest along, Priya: 6192.0 angstrom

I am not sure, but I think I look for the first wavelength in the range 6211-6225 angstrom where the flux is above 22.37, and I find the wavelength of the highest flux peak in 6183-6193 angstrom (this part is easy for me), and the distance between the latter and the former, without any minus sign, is 28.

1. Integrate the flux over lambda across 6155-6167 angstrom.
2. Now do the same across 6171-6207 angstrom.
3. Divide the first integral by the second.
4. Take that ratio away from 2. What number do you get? 1.7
